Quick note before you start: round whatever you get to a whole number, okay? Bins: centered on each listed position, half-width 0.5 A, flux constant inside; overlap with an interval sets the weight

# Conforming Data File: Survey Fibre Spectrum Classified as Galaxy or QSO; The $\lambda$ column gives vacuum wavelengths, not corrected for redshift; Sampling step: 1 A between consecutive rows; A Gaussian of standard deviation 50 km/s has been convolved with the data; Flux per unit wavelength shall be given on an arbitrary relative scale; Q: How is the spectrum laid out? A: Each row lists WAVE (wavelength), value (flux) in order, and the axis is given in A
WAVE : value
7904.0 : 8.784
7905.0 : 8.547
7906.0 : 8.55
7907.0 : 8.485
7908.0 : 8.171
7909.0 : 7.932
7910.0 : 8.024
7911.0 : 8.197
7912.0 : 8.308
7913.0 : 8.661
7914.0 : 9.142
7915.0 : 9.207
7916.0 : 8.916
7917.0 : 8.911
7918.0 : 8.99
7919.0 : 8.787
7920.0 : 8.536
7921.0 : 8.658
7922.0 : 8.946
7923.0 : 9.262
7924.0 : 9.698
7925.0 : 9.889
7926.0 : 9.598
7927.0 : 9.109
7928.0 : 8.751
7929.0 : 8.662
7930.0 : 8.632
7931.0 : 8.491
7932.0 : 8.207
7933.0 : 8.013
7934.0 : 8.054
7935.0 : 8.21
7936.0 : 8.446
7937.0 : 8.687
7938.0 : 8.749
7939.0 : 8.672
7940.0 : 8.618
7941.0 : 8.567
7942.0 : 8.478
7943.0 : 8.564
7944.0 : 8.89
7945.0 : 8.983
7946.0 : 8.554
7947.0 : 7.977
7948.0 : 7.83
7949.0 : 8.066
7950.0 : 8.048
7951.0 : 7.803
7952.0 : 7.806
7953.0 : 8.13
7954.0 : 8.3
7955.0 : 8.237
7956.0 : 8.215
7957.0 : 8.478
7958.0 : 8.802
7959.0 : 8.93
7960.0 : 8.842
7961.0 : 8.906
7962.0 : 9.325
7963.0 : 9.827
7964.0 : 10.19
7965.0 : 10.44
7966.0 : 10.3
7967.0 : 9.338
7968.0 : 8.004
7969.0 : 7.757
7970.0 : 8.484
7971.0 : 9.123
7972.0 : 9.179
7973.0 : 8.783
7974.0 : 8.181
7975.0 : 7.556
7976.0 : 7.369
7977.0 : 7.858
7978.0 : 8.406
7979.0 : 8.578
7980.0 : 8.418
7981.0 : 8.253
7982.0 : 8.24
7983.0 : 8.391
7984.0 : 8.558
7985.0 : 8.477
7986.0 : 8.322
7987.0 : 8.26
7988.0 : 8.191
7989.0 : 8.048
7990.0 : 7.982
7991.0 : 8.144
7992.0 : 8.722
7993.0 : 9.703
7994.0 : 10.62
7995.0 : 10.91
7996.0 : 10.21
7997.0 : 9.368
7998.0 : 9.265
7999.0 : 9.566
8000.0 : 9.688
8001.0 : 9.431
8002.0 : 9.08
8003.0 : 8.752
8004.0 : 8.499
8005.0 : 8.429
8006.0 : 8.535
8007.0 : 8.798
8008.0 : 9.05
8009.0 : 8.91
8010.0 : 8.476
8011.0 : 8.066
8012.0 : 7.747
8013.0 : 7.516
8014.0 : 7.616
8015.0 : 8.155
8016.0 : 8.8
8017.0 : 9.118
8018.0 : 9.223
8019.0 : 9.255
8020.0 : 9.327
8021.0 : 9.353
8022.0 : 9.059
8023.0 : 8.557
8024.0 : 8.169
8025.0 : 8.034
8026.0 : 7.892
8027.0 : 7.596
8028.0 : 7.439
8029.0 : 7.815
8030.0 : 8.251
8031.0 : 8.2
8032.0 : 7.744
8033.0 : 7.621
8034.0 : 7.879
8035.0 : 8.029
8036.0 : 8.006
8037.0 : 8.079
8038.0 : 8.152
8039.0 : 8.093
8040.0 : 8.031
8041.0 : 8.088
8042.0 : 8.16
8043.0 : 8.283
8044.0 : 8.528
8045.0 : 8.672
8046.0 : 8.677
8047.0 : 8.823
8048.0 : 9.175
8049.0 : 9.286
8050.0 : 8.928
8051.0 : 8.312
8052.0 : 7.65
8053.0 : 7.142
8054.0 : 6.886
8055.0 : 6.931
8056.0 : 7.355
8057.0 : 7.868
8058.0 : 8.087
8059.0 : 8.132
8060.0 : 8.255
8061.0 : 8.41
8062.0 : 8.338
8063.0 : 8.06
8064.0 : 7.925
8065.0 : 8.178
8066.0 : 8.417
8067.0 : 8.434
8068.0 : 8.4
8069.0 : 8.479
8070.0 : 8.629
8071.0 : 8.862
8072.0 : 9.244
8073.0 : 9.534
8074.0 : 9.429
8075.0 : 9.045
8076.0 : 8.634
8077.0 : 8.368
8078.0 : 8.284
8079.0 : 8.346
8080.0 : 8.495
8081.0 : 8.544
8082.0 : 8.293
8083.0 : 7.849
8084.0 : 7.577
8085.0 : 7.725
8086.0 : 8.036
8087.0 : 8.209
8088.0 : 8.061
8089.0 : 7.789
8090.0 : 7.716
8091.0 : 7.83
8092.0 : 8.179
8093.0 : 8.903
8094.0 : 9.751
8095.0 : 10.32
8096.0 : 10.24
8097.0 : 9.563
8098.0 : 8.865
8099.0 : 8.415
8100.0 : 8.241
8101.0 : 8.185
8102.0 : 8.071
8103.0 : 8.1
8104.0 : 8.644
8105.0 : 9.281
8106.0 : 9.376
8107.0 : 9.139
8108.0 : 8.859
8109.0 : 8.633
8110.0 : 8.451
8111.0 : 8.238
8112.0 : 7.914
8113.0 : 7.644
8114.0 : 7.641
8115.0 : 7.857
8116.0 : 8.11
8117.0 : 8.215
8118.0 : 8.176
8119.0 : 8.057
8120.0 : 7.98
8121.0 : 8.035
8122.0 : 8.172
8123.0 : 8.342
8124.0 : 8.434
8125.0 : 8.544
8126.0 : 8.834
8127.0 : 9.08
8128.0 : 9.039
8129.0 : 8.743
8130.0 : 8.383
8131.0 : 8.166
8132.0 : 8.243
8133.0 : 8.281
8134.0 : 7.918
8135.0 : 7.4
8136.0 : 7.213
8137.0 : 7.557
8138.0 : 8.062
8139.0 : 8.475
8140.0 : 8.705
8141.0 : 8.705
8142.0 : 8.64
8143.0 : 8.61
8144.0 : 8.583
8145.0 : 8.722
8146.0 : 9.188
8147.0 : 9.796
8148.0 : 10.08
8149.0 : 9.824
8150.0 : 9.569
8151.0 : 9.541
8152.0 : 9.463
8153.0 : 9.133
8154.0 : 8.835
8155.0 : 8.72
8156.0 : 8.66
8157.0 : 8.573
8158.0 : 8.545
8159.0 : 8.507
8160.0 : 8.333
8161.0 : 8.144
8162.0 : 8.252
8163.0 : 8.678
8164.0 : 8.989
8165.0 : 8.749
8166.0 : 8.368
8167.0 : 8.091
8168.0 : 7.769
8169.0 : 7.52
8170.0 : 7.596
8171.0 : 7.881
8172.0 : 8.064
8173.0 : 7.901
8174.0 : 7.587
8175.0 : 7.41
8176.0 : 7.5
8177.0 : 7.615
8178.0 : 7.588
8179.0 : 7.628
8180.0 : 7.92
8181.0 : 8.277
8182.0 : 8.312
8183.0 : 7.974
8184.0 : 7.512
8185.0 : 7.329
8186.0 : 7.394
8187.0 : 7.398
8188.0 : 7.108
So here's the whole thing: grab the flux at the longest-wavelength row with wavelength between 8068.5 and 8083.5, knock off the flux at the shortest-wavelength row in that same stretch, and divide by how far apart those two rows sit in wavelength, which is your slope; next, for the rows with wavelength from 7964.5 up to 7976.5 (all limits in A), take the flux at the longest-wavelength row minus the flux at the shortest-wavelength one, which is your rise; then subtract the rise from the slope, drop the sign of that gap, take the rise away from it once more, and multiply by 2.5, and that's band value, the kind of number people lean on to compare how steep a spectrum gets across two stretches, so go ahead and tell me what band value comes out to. 15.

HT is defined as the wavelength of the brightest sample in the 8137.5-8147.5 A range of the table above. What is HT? 8147.0 A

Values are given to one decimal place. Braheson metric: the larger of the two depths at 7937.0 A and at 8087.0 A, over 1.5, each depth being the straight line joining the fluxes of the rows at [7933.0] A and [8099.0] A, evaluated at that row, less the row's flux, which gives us 0.1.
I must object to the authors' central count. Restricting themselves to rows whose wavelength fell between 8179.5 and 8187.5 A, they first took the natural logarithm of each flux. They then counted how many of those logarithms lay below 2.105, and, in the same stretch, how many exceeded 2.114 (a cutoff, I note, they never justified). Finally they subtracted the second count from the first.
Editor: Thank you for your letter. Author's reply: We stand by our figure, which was 5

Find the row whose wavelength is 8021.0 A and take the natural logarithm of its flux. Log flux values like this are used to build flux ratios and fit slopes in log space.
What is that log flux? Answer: 2.24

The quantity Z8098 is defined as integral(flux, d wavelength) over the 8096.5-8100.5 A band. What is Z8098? 35.1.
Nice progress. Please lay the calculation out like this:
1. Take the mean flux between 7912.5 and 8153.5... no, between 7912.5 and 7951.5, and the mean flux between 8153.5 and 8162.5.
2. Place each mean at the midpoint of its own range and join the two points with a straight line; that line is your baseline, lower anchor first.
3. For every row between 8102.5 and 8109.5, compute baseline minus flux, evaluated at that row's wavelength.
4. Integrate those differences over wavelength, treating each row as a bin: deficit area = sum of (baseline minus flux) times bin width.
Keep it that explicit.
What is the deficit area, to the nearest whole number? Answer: -2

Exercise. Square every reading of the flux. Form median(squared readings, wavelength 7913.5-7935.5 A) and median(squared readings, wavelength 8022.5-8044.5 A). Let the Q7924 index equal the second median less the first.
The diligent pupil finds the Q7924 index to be -13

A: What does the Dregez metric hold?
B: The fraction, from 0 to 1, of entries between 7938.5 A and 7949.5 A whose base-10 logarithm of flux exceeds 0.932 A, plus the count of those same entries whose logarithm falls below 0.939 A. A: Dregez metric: 10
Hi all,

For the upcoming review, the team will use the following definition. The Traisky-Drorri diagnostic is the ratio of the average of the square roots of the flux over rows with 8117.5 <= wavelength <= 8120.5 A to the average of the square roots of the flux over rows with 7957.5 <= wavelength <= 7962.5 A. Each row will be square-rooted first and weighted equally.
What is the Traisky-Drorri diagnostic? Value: 0.95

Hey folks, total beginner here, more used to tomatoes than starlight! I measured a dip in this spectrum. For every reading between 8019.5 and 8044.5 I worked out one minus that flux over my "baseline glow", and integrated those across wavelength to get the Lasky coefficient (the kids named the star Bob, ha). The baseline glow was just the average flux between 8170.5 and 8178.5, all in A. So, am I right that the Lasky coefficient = -1.6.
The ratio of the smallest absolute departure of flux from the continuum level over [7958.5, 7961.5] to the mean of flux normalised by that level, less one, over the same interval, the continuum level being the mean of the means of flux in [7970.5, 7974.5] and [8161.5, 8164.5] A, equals 6.0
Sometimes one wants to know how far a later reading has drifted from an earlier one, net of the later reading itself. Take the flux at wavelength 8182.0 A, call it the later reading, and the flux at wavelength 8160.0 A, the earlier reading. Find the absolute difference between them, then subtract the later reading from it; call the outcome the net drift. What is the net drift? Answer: -8.3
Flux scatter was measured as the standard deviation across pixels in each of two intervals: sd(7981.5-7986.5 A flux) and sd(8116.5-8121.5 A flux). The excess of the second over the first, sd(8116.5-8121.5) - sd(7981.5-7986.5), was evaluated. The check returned 0.0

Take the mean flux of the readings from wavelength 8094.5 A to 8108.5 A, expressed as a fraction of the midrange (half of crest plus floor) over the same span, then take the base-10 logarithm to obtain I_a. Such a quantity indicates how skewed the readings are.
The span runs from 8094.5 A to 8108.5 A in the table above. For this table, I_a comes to -0.012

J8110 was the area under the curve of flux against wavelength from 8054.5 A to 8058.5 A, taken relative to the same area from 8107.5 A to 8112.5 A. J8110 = 0.7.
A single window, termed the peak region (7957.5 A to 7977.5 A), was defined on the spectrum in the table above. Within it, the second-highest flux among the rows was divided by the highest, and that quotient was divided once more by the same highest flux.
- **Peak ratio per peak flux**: 0.095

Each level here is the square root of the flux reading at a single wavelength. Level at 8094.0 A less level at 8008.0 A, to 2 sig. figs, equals 0.11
